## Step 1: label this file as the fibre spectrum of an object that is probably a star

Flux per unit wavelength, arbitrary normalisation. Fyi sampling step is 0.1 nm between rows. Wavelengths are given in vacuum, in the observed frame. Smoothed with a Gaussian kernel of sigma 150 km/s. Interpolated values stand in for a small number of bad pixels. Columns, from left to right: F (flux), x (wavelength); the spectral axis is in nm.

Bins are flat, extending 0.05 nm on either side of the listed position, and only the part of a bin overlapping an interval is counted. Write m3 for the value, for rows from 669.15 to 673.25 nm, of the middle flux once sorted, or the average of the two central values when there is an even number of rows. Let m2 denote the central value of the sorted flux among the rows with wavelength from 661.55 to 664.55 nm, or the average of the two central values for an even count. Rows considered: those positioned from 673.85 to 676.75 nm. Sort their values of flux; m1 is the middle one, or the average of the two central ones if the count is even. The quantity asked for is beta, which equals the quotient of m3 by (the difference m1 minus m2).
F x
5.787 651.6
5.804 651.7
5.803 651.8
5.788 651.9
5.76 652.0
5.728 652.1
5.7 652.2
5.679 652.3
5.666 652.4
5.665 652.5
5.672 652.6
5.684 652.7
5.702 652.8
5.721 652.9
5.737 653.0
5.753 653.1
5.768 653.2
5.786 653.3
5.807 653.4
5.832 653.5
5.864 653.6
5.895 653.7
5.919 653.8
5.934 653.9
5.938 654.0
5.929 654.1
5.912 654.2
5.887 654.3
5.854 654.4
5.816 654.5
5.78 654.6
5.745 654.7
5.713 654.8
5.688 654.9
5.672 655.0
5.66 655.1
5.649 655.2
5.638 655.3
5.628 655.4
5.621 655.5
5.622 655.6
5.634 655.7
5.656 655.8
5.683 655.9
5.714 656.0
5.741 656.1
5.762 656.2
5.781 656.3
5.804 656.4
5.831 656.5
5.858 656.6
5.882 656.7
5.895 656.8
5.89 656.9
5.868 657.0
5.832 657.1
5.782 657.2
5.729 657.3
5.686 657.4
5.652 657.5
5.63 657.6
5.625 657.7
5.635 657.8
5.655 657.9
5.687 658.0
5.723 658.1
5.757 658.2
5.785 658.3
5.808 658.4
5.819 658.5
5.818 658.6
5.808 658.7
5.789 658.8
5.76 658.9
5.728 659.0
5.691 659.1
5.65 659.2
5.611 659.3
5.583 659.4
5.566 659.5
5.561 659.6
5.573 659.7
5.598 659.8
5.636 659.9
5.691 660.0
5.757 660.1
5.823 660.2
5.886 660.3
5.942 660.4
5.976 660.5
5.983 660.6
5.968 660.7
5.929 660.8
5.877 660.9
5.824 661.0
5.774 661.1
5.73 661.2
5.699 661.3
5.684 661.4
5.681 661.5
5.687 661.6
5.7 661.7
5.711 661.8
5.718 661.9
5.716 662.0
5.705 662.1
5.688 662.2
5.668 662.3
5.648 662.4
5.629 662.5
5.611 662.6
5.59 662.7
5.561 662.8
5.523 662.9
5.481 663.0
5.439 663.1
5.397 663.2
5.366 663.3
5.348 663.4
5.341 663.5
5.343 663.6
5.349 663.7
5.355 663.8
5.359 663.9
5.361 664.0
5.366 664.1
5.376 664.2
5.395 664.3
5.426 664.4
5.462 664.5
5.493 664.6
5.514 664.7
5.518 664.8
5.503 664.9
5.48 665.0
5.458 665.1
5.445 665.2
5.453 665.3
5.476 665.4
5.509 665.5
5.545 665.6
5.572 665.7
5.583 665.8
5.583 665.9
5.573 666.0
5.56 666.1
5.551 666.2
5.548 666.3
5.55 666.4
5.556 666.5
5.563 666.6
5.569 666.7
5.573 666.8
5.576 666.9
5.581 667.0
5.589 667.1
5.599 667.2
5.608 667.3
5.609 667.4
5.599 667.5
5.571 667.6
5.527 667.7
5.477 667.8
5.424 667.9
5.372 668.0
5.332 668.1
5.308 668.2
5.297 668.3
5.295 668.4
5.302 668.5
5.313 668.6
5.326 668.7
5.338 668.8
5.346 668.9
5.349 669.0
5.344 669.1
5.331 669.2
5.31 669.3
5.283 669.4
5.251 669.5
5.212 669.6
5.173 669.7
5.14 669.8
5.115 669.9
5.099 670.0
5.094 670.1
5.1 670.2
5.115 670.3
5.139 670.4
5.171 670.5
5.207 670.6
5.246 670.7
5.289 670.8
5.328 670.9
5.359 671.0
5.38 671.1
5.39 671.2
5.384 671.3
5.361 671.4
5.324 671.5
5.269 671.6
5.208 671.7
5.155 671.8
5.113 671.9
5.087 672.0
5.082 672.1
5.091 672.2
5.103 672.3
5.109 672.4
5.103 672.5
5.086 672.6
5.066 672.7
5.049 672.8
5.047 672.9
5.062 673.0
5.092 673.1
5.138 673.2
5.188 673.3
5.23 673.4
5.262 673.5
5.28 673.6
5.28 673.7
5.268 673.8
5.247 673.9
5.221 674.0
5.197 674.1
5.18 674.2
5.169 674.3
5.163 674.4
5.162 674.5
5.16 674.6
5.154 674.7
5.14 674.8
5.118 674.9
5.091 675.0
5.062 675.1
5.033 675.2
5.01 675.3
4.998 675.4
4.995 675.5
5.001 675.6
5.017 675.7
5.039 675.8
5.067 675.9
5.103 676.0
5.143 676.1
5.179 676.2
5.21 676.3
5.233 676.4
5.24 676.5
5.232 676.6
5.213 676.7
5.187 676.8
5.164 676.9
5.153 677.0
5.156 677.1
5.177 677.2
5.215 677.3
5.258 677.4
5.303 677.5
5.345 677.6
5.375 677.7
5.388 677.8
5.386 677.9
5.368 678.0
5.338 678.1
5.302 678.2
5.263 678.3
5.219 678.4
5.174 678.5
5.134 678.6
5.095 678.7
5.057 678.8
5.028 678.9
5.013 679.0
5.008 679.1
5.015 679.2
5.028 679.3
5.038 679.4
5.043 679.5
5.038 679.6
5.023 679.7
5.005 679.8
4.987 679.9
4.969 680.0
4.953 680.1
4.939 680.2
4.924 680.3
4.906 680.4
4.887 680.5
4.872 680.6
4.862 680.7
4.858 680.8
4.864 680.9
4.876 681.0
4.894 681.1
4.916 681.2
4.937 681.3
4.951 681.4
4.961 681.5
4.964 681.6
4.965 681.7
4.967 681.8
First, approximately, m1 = 5.15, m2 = 5.47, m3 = 5.14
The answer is -16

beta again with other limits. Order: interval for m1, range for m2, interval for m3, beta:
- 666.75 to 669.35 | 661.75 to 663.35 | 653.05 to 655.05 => -22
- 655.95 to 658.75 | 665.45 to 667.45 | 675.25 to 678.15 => 25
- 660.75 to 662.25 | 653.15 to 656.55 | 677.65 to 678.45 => -85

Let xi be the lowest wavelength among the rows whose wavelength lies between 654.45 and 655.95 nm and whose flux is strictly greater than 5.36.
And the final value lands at 654.5 nm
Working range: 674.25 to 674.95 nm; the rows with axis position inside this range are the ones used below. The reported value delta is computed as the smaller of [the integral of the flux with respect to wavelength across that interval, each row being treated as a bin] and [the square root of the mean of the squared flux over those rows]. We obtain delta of 3.6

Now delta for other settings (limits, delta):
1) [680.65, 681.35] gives 3.4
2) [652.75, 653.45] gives 4.0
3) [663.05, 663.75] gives 3.8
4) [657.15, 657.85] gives 4.0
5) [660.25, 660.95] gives 4.2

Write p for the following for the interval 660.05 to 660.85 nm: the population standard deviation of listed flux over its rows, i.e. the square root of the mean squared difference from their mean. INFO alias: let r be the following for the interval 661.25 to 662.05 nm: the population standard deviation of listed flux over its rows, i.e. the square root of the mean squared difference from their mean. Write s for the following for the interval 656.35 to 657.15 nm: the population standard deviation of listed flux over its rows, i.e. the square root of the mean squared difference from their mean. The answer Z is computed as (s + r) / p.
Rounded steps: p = 0.08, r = 0.01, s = 0.030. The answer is 0.6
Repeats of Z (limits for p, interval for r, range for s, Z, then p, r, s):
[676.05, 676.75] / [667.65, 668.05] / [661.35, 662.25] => 2.2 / 0.03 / 0.06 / 0.014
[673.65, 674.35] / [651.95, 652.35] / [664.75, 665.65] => 1.5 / 0.04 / 0.03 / 0.032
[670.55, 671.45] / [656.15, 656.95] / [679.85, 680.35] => 1.1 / 0.06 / 0.05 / 0.022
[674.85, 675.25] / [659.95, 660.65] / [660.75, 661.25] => 5.5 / 0.03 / 0.10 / 0.071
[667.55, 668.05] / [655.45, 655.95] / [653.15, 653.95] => 1.2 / 0.07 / 0.02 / 0.058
